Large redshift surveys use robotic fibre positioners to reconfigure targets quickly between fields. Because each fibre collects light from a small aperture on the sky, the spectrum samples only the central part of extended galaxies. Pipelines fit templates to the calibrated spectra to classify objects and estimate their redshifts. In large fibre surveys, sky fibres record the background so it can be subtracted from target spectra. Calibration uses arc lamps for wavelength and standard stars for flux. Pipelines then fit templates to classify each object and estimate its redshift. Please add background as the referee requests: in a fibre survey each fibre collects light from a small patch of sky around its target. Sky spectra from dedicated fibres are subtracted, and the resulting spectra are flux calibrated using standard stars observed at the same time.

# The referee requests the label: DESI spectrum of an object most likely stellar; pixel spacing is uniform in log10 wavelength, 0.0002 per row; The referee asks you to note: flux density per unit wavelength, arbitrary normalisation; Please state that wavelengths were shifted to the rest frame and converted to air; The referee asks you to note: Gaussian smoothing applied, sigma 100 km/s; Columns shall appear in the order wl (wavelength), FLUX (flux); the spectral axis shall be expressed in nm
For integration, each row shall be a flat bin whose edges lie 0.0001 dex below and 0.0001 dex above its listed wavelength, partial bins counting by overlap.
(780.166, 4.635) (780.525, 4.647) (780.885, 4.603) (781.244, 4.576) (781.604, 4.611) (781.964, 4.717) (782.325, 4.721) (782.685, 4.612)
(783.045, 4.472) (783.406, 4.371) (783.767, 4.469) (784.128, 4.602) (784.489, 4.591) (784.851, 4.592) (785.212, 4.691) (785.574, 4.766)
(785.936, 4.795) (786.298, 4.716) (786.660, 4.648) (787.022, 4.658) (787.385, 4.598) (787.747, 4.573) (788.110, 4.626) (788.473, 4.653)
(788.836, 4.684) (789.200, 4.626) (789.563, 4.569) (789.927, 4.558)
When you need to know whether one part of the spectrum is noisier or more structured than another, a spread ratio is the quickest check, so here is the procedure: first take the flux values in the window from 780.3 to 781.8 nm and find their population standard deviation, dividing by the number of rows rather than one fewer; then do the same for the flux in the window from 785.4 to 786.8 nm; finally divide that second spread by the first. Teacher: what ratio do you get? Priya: 2.2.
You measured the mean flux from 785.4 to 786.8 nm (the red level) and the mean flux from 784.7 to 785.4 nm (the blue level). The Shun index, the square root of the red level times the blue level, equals 4.69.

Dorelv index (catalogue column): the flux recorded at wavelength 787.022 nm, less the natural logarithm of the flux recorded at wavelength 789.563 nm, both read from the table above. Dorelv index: 3.14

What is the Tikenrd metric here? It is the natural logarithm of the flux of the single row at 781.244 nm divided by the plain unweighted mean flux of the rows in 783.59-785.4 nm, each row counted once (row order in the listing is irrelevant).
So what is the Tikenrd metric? 0.00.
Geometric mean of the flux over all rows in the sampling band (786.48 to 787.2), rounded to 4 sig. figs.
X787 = 4.653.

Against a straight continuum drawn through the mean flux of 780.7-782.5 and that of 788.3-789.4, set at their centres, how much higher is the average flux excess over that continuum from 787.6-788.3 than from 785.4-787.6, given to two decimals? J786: -0.10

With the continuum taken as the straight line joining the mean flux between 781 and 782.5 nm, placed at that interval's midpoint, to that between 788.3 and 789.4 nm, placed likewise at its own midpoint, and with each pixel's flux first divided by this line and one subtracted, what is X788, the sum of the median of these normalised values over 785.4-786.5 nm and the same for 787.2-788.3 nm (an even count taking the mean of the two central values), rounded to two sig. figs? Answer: 0.012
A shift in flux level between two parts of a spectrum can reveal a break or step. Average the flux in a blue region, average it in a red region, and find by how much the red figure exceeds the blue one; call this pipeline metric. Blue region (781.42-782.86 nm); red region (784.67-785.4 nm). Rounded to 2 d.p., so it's -0.02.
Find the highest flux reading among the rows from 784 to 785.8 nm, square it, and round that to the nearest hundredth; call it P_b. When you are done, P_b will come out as 22.71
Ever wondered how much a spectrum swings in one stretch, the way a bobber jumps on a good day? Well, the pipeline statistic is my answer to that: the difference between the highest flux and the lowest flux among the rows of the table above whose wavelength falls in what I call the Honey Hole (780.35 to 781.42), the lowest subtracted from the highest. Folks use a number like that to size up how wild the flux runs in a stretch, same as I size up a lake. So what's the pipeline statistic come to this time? 0.07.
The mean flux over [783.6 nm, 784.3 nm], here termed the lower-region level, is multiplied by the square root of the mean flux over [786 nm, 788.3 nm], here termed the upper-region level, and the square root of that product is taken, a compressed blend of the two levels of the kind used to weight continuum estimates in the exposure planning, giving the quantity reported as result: 3.13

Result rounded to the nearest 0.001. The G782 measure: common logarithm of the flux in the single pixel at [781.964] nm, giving 0.674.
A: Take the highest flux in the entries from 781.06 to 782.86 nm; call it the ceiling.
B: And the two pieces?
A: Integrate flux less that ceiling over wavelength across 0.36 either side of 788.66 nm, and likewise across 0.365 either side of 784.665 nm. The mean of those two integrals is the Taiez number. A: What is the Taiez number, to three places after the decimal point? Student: -0.066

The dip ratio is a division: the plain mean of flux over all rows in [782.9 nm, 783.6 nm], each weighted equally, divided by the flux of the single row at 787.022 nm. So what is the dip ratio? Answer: 0.95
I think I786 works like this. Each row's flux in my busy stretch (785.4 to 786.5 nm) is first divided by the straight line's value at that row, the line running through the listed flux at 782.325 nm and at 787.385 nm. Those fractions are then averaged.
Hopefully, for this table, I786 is 1.027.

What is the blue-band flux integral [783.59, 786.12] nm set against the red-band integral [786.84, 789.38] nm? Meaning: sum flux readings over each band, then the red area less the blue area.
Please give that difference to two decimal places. 0.02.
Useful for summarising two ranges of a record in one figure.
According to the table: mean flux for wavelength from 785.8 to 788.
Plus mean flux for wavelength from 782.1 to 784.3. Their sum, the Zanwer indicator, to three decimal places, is 9.206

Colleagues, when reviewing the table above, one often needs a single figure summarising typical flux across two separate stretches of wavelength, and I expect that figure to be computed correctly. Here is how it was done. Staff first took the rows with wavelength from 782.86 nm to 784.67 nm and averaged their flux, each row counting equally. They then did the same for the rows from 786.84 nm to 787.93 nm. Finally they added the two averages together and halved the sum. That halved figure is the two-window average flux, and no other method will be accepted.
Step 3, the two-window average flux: 4.56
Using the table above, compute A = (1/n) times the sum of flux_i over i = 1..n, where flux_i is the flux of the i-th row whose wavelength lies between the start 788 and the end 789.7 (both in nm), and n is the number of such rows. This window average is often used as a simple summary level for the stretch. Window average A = 4.63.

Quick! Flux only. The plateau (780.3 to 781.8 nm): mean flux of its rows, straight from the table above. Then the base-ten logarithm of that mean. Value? 0.664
